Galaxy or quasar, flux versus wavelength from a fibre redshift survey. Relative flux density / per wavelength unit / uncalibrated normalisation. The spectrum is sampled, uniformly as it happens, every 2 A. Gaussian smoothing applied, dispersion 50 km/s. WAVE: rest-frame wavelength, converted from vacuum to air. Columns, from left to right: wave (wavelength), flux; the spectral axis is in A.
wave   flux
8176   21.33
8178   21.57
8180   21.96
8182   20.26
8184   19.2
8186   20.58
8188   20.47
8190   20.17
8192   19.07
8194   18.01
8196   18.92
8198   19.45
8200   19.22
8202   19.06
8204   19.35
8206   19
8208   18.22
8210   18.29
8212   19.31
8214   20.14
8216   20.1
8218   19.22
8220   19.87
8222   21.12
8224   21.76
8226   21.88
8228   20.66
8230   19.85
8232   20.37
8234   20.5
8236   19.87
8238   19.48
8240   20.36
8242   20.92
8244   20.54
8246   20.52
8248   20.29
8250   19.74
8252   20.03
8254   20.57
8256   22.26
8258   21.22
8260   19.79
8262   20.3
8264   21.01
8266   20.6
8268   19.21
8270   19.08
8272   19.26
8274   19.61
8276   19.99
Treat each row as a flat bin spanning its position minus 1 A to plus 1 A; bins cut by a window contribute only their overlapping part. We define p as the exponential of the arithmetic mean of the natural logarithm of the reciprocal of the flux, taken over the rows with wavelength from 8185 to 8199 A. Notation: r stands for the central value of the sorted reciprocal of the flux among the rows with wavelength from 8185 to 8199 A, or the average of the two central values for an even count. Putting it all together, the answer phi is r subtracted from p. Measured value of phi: -0.0001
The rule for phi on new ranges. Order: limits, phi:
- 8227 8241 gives 0.0005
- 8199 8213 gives 0.0004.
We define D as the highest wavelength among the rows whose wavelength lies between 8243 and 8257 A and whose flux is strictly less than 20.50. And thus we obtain 8252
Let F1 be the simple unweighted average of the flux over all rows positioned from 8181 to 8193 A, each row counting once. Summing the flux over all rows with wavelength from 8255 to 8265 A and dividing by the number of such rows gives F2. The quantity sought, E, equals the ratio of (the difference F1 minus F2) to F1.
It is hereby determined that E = -0.05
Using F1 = 20.0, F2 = 20.9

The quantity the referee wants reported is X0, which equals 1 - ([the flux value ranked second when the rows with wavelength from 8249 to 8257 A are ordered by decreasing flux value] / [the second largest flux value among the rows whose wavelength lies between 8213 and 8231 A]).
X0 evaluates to 0.055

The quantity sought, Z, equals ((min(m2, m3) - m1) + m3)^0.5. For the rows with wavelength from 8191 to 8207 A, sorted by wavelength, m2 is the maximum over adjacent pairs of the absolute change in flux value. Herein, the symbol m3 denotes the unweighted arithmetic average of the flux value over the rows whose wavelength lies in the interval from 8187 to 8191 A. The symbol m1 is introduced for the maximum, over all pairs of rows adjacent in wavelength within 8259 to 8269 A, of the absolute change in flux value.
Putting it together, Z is 4.47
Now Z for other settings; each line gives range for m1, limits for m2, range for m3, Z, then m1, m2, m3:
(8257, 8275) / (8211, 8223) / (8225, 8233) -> 4.53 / 1.43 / 1.25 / 20.7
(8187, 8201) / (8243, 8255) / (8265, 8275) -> 4.36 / 1.10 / 0.55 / 19.6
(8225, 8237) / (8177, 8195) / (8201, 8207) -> 4.43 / 1.22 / 1.70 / 19.1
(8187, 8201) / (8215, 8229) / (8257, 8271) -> 4.51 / 1.10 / 1.25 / 20.2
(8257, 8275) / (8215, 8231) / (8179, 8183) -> 4.57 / 1.43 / 1.25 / 21.1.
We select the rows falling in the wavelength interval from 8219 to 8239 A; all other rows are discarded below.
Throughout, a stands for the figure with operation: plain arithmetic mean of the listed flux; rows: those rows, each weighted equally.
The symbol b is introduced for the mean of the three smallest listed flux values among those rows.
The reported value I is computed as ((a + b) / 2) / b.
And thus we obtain 1.02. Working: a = 20.5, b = 19.7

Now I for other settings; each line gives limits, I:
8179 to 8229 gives 1.05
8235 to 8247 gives 1.01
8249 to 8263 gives 1.02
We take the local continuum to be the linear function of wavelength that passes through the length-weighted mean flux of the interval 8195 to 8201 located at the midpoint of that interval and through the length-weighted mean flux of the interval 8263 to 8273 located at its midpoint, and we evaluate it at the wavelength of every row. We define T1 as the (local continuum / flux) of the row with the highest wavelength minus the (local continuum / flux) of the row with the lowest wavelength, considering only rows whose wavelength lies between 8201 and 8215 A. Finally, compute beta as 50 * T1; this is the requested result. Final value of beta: -2.4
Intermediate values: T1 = -0.05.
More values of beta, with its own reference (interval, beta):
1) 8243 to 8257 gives -3.4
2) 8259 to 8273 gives 1.7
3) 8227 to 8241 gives 1.0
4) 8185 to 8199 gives 3.0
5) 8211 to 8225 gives -5.4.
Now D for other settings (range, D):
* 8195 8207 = 8206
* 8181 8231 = 8230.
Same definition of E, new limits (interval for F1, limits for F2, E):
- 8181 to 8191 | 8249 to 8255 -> 0.00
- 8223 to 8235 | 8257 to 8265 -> 0.01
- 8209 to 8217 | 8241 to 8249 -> -0.06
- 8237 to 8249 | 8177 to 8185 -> -0.02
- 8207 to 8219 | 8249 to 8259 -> -0.08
